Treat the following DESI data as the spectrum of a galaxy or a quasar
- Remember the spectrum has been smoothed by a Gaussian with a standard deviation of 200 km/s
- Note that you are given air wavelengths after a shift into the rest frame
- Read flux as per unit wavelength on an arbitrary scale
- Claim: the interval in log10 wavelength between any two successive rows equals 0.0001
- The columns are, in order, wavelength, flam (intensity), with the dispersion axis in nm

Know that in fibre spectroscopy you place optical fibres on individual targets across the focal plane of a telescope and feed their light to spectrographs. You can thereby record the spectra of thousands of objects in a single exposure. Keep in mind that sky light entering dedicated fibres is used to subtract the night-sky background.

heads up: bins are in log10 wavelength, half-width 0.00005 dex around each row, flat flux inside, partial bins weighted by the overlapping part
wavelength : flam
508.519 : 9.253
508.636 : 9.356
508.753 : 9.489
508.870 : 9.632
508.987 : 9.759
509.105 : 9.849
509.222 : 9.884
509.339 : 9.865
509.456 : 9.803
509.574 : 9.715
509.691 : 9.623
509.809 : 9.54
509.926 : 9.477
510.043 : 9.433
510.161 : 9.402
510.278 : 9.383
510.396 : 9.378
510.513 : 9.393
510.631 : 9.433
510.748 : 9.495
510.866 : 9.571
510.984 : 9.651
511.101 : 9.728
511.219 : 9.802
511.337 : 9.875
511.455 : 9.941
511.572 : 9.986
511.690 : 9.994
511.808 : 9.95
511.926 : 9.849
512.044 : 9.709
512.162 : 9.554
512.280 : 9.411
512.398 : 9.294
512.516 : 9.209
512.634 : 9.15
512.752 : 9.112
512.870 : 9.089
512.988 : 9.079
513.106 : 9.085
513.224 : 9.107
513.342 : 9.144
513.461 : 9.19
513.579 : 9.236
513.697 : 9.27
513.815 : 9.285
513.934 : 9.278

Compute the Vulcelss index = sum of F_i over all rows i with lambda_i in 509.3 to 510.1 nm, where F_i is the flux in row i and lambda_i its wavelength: 67.5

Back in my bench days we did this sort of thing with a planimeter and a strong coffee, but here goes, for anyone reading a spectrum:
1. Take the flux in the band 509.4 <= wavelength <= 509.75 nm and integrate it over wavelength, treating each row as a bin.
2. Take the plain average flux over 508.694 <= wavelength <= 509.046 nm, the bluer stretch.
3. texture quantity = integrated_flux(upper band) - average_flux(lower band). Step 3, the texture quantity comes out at -6.2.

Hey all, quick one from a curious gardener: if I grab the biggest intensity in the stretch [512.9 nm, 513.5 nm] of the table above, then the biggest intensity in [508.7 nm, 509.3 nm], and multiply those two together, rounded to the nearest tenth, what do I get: 90.8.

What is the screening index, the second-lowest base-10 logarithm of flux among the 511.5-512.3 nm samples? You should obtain 0.980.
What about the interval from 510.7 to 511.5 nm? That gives 0.981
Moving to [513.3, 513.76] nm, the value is 0.963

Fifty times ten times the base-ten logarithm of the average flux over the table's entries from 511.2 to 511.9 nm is 498.4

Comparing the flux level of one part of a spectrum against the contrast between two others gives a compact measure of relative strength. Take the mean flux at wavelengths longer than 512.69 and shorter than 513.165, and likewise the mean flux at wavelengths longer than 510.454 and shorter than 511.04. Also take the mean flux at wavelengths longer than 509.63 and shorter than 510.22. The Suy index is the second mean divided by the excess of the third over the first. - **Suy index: 23.6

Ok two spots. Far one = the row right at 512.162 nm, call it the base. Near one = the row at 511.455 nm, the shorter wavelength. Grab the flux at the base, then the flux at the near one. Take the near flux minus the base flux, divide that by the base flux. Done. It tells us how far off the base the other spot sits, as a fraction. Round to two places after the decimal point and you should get 0.04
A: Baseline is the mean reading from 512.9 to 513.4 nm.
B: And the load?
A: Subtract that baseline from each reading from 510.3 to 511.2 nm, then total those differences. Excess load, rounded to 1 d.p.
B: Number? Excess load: 2.9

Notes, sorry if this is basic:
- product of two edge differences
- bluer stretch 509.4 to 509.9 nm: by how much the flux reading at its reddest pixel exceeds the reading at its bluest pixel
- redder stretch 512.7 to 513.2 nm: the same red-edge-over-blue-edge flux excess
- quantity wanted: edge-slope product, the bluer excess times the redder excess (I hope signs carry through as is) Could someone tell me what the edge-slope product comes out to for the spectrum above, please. 0.007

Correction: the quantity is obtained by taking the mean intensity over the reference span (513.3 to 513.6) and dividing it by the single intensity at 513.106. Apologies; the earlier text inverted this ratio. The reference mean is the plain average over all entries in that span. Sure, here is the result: 1.01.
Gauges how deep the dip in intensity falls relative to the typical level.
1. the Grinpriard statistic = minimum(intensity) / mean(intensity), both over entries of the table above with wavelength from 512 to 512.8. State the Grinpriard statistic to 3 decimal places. 0.975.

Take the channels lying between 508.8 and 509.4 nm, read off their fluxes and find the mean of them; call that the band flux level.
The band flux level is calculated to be 9.8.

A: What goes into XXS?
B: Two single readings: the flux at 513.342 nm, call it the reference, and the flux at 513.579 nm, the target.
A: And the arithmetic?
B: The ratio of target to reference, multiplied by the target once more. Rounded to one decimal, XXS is 9.3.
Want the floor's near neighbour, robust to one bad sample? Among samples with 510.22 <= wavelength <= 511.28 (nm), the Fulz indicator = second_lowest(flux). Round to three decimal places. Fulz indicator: 9.383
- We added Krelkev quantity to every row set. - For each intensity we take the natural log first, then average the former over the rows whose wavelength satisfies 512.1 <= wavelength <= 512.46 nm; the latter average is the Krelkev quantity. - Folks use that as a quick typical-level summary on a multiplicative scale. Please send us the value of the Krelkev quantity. 2.24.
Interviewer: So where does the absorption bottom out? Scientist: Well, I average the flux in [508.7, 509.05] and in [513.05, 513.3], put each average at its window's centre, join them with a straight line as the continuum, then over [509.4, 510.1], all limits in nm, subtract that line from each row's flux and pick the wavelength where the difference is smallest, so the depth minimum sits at 510.043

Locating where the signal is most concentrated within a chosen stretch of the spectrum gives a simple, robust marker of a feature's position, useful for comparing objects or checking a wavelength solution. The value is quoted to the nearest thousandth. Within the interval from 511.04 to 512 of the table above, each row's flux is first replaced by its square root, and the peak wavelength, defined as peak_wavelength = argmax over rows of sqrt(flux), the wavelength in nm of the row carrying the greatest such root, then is 511.690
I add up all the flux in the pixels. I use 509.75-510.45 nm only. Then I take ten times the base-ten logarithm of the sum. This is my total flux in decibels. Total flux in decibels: 17.5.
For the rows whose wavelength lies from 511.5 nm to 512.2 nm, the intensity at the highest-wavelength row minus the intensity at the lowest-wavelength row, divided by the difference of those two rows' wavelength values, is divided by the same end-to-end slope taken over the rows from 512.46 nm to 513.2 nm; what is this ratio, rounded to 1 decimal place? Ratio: 3.5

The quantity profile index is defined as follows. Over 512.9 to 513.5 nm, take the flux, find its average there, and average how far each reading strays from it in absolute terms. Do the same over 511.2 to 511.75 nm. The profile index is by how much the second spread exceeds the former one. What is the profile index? 0.03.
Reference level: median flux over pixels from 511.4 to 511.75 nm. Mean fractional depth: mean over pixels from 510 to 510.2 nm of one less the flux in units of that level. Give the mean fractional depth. 0.06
